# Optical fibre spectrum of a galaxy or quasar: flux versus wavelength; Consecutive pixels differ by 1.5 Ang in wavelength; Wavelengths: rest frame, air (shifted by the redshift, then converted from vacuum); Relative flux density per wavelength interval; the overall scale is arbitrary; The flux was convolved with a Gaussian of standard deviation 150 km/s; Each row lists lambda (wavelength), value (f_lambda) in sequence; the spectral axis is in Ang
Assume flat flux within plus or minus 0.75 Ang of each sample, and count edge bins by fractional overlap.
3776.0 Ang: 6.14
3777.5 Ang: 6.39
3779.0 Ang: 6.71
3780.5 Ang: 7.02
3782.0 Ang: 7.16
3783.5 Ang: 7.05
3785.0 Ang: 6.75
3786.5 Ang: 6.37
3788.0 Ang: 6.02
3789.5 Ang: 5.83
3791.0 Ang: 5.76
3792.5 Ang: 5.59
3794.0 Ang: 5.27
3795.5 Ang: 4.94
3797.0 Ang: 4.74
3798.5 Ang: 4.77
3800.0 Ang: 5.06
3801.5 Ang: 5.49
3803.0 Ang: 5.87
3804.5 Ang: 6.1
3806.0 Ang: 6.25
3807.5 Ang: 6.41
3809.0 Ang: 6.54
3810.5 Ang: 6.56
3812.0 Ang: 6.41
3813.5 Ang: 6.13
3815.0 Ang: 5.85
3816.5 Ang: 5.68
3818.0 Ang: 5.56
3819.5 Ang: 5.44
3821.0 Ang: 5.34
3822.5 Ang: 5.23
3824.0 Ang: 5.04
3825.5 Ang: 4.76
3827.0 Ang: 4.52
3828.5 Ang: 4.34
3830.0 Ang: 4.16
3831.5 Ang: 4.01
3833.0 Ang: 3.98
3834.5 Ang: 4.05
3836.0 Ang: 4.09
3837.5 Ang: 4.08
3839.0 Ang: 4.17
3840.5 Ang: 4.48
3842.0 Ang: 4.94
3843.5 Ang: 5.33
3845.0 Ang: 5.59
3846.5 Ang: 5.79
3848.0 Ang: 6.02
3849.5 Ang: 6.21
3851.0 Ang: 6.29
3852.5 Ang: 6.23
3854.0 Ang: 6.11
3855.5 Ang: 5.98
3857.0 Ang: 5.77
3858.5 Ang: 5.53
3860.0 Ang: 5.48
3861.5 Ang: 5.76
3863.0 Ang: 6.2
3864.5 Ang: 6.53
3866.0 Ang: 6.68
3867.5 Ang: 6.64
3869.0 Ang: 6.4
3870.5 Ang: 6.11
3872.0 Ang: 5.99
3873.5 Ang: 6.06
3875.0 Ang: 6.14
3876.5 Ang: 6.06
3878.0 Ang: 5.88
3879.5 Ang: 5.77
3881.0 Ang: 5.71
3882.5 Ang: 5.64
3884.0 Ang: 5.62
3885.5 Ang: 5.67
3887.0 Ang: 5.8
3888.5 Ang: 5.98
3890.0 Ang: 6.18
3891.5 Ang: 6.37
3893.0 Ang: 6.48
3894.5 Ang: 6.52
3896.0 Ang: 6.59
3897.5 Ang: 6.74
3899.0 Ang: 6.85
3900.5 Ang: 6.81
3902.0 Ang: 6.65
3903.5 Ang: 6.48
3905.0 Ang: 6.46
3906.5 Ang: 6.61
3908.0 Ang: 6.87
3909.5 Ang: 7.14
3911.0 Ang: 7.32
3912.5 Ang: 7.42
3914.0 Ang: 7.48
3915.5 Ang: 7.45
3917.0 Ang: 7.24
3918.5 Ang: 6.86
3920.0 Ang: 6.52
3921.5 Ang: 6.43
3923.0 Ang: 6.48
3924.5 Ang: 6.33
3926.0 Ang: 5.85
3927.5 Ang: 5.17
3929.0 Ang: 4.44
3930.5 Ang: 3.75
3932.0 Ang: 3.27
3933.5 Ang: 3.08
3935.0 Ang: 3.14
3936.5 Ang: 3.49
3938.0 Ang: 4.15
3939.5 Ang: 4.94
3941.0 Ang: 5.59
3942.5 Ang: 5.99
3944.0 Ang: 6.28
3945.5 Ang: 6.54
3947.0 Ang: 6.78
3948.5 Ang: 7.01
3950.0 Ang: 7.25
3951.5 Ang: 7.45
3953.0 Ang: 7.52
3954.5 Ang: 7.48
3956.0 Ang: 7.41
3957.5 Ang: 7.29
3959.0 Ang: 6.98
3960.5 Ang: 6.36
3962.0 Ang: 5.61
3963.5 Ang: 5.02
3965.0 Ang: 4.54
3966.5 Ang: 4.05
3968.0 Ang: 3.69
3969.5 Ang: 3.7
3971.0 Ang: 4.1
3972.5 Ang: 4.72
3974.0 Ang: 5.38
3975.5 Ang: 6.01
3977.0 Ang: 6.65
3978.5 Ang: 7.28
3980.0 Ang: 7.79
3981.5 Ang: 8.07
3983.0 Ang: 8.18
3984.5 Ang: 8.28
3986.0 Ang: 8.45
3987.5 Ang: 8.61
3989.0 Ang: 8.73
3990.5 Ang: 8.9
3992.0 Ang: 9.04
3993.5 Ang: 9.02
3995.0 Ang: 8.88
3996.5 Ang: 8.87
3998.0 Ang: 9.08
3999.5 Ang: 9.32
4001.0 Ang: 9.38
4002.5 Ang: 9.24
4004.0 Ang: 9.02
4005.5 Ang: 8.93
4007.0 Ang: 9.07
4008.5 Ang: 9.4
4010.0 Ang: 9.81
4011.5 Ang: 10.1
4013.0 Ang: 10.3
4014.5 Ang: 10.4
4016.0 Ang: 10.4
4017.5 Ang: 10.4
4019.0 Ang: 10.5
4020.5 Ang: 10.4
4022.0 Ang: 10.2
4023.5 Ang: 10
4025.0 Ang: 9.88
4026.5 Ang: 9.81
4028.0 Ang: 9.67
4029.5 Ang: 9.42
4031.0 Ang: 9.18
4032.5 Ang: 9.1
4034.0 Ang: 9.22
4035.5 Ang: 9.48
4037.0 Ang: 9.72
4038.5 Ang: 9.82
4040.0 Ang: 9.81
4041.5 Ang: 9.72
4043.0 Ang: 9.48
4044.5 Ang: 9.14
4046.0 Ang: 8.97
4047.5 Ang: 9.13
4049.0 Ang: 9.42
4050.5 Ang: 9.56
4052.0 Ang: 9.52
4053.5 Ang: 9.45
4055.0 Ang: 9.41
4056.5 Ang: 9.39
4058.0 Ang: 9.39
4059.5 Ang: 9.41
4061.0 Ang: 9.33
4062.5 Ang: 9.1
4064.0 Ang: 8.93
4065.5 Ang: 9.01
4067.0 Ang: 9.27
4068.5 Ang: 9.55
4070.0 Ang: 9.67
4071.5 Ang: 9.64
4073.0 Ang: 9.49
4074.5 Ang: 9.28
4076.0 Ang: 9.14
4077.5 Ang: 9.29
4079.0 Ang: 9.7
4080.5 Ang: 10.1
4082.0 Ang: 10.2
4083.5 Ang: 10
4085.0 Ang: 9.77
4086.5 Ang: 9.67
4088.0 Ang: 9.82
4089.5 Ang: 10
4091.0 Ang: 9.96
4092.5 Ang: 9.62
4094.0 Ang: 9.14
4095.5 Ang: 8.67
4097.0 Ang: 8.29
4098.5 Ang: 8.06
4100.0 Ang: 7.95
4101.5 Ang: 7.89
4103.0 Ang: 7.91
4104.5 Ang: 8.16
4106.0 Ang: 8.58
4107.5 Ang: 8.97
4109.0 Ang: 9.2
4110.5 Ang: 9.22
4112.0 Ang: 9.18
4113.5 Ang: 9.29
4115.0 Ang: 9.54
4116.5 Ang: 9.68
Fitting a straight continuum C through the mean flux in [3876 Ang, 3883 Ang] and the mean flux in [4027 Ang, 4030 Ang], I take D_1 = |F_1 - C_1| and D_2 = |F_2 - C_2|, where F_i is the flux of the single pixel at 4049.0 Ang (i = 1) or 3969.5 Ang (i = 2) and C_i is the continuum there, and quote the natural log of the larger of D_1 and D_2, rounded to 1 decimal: 1.5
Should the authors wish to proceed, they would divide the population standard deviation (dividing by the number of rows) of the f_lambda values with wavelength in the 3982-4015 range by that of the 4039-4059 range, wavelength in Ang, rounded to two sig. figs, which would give 2.6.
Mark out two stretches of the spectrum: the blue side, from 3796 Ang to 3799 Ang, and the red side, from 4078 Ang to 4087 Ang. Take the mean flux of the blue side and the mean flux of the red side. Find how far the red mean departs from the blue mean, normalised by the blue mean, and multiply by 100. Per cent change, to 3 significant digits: 108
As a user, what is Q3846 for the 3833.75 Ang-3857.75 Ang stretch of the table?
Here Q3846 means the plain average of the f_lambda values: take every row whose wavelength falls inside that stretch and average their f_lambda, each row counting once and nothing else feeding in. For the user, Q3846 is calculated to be 5.3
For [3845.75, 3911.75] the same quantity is 6.2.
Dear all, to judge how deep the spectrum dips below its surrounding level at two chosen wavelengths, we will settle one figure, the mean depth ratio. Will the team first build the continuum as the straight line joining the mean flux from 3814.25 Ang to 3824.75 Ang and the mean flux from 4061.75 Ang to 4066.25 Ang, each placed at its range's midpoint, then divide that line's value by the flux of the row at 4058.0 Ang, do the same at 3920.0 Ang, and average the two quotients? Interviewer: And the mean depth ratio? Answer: 1.0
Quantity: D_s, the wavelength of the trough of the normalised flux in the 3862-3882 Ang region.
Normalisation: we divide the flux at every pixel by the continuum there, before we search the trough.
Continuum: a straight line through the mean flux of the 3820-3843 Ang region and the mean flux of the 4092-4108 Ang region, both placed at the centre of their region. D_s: 3881.0 Ang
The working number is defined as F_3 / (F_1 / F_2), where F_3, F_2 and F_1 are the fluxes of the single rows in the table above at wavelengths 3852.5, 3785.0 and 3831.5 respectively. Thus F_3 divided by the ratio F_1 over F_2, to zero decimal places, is 10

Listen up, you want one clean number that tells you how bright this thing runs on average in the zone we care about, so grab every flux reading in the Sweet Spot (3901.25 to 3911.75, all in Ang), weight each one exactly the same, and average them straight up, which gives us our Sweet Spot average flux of 6.8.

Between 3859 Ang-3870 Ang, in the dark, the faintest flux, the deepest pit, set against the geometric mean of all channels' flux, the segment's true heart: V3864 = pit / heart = 0.88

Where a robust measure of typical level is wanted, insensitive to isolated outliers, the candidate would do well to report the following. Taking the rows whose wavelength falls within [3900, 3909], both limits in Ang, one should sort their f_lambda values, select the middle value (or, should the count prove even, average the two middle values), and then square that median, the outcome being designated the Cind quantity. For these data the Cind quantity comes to 44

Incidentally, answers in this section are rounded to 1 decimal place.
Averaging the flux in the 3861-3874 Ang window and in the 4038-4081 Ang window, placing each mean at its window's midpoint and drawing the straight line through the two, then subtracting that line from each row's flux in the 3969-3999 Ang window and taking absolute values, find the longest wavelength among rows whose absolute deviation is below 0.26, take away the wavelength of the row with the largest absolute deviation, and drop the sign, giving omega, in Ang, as 16.5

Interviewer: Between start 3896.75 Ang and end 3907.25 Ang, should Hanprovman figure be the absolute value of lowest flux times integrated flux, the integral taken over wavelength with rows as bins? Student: 452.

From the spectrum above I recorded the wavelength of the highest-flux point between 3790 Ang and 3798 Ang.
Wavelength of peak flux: 3791.0 Ang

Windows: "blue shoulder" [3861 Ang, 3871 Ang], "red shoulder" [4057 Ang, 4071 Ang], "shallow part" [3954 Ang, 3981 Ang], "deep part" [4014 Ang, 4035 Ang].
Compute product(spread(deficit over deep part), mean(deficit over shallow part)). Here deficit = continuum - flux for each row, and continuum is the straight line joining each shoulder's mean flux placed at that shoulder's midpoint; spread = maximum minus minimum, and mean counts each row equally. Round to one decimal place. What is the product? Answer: 3.3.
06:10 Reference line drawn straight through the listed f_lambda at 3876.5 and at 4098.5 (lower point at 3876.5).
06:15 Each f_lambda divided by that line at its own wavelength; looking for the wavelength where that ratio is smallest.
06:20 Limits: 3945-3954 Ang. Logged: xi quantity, 3945.5 Ang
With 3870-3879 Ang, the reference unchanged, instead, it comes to 3878.0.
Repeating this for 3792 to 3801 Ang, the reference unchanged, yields 3797.0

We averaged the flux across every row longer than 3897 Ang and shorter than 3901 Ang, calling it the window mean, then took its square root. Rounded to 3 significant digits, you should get 2.61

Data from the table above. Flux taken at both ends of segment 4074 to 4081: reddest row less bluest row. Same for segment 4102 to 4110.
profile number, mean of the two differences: 1.1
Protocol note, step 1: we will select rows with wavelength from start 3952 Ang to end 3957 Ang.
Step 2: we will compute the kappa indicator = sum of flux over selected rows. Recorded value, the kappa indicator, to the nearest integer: 22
